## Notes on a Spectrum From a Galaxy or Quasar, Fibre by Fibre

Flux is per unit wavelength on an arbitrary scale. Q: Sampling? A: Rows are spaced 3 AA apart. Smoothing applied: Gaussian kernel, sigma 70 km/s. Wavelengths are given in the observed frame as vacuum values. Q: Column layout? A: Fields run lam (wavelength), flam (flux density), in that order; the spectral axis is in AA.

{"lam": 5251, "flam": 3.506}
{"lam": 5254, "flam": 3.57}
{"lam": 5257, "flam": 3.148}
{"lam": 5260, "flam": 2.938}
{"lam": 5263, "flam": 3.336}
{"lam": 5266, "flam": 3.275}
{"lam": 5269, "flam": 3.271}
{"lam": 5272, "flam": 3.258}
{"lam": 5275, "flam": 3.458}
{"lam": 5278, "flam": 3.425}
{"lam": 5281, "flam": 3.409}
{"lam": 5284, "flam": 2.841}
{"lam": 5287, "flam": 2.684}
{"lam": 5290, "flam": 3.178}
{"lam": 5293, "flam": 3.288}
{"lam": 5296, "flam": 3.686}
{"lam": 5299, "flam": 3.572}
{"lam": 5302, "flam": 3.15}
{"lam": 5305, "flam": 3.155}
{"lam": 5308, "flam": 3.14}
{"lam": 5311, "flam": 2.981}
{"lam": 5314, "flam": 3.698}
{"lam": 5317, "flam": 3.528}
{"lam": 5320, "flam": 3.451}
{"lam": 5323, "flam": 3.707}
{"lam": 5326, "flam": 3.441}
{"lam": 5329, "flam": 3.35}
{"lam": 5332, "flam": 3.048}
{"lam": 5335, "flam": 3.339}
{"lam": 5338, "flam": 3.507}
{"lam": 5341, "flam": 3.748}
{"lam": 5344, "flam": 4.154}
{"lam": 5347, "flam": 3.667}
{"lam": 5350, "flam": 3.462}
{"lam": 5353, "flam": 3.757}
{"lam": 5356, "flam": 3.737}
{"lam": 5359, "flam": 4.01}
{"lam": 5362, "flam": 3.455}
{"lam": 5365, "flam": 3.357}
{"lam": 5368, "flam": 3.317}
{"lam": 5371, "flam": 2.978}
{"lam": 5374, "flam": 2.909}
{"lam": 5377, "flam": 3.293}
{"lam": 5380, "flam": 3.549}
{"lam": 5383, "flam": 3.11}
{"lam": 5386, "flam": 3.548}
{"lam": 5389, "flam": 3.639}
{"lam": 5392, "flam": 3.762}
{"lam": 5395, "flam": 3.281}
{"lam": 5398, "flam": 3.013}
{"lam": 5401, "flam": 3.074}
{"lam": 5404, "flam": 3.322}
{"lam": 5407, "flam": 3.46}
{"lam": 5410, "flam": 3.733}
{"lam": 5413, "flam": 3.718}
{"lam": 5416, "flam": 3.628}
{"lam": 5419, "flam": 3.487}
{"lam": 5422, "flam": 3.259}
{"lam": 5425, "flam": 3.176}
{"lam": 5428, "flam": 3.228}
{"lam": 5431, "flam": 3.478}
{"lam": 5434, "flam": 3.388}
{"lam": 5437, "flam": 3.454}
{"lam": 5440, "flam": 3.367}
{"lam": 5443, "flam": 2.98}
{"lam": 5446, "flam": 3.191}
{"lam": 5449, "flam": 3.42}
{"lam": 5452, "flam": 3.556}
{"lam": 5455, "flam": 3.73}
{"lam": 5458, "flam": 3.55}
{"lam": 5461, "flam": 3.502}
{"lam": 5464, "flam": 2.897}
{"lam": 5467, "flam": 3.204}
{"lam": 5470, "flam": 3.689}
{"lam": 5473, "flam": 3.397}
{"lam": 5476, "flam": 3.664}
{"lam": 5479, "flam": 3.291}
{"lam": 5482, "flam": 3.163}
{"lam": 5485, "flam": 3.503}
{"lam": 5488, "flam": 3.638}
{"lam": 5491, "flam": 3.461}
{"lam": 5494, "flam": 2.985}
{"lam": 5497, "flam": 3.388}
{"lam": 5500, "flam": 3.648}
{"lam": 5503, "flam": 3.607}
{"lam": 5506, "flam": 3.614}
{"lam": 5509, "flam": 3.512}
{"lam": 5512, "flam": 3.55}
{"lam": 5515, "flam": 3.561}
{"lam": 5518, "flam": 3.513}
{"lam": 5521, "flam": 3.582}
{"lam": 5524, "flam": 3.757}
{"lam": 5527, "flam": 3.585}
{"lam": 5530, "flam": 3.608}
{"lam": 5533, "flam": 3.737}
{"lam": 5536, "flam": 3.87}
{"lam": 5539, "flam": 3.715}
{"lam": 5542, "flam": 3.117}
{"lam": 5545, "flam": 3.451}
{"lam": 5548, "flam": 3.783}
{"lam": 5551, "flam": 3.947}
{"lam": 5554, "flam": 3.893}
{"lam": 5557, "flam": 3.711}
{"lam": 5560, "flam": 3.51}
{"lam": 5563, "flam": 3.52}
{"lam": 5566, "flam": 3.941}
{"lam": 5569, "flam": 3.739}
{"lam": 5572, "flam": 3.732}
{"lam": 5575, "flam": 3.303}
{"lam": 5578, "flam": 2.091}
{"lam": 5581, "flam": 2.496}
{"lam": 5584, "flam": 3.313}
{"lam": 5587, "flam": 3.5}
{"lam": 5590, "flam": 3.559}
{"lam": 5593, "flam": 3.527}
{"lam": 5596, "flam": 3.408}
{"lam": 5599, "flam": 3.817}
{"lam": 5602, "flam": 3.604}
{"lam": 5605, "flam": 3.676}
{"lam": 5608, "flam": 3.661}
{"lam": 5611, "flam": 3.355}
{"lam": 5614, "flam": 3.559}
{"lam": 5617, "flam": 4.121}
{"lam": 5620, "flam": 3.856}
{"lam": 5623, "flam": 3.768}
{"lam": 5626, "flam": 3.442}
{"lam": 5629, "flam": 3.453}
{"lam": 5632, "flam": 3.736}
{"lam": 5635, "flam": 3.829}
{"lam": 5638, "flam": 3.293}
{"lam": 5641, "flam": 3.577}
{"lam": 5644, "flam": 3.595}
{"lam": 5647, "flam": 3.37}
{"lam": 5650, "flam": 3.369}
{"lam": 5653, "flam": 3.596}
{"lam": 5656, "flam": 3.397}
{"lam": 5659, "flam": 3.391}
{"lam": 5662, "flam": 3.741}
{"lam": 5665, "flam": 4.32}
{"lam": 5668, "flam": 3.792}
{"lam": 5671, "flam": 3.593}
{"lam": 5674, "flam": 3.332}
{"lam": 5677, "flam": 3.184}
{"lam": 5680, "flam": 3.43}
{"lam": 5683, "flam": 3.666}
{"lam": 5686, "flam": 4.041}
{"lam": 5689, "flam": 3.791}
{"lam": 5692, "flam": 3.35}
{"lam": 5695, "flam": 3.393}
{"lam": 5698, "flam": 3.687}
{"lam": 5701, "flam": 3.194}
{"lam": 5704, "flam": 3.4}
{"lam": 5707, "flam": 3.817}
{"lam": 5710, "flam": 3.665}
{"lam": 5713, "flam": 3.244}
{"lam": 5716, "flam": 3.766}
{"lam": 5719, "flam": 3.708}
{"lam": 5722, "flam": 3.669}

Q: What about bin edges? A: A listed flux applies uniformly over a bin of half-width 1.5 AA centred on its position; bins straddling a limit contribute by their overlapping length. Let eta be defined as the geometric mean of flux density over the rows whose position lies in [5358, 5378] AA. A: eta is 3.32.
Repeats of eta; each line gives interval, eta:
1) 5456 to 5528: 3.46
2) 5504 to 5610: 3.52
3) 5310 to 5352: 3.49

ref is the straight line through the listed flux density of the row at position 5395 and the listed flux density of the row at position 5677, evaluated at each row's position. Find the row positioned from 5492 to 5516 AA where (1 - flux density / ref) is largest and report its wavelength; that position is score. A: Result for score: 5494 AA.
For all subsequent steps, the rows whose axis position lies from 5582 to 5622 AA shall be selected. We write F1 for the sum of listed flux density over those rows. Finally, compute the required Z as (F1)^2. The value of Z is 2205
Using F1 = 47.0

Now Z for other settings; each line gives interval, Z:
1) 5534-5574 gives 2297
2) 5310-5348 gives 2081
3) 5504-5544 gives 2183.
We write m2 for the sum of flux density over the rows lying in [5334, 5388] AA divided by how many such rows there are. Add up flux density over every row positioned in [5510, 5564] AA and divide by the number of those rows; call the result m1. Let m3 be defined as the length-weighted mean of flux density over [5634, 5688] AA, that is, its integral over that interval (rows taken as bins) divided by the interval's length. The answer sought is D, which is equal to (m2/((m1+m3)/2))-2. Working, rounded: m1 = 3.63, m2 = 3.49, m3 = 3.58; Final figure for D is -1.03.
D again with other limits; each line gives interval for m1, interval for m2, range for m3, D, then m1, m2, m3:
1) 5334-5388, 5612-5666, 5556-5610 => -0.95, 3.49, 3.63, 3.45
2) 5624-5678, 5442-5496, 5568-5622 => -1.04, 3.56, 3.38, 3.46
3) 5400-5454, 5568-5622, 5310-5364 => -1.00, 3.38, 3.46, 3.56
